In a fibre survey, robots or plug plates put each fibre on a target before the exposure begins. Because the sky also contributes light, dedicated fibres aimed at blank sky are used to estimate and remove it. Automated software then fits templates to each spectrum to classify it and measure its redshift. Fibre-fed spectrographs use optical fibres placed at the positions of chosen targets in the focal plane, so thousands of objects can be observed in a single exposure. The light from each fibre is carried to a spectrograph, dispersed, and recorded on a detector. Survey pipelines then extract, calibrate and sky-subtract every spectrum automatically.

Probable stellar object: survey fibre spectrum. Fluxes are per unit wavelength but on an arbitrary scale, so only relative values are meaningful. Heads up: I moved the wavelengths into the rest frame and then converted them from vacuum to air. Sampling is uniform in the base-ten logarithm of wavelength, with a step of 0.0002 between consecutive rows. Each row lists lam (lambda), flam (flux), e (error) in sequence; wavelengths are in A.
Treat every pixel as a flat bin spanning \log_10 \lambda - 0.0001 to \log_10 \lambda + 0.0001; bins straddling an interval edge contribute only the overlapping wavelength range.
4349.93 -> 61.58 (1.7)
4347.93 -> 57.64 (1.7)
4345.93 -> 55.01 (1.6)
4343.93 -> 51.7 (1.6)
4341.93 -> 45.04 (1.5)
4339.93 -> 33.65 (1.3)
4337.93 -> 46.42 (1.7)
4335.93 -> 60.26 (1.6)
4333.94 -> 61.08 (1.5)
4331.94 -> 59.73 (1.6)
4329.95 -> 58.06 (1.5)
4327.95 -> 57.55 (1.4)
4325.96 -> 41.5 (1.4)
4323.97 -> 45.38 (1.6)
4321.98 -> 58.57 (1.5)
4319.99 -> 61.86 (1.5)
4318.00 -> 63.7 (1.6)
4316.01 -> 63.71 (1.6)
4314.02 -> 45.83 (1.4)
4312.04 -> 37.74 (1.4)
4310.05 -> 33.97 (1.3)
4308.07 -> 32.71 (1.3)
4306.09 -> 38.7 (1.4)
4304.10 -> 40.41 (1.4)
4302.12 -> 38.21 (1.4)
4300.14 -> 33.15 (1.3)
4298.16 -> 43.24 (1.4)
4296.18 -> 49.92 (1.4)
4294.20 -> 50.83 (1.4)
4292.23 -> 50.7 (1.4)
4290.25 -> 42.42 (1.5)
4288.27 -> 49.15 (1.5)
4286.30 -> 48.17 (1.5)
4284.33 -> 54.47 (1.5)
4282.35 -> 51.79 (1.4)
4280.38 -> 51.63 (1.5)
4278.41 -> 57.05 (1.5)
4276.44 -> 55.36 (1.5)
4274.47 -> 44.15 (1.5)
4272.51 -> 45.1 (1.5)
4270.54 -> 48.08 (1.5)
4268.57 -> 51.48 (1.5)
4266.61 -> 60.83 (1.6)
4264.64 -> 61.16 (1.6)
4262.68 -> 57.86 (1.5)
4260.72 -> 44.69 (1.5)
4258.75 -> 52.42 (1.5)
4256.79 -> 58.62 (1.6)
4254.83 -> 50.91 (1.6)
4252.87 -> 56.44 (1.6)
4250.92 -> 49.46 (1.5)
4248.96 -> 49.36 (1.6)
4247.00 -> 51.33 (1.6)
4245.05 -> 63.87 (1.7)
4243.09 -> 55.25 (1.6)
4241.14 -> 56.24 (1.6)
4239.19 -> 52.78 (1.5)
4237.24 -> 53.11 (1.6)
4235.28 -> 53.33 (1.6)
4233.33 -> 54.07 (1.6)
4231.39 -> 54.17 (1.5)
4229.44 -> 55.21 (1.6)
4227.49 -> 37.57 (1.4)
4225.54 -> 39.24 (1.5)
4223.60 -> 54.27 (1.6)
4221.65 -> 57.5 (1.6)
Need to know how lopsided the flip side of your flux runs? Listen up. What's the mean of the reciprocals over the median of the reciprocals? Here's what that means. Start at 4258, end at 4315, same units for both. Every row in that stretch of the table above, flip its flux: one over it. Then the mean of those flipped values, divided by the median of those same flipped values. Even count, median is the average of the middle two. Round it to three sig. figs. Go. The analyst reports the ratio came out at 1.05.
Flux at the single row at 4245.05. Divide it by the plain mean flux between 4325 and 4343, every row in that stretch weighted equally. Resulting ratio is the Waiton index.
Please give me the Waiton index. 1.24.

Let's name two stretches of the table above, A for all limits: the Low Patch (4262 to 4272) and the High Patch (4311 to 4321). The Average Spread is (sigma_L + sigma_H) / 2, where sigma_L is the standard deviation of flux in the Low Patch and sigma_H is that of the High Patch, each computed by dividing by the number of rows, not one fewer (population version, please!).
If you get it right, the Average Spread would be 8.0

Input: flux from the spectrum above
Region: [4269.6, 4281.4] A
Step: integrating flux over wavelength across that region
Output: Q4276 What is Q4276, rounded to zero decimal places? 593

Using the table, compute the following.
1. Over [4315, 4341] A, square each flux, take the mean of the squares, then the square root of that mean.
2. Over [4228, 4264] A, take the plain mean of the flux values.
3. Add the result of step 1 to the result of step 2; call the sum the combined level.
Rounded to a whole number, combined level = 109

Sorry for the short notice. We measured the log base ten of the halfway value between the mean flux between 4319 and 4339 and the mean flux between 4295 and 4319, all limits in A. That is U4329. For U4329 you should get 1.69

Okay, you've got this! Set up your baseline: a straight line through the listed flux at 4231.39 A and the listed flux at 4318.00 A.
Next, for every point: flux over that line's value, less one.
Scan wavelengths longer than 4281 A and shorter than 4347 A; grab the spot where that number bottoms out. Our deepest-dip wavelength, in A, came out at 4339.93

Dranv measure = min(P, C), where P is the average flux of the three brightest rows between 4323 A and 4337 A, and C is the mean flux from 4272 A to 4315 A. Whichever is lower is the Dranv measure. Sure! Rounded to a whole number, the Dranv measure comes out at 45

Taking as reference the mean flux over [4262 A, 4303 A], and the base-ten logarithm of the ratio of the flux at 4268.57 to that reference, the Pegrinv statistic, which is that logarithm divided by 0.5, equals 0.03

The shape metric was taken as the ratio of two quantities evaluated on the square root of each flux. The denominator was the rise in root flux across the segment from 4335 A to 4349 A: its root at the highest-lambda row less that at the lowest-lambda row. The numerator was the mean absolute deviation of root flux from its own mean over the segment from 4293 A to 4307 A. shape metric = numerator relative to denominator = -2.28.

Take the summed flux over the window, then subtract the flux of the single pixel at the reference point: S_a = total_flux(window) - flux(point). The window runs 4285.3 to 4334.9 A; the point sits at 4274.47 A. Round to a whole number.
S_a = 1162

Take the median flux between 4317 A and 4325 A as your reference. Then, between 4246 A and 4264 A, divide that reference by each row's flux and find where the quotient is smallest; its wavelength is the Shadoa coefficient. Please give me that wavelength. 4256.79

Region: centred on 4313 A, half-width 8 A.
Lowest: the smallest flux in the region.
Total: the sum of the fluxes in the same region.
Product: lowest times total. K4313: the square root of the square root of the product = 10.5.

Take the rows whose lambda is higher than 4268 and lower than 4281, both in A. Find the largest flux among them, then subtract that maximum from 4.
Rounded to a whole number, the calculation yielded -53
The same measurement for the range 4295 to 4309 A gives -46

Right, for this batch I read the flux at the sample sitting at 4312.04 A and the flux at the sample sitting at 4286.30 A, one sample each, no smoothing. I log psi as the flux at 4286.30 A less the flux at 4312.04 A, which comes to 10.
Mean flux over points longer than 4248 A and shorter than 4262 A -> 52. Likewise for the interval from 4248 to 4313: 48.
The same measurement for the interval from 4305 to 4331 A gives 49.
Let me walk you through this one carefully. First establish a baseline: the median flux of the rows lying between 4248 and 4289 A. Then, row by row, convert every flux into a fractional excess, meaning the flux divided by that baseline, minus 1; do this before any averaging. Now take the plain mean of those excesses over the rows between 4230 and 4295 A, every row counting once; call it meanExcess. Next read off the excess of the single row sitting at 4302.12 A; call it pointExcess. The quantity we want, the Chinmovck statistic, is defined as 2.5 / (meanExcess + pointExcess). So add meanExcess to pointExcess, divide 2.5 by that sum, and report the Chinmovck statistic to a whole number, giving -10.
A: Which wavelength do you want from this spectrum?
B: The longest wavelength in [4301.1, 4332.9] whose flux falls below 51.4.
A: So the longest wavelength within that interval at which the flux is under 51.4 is 4325.96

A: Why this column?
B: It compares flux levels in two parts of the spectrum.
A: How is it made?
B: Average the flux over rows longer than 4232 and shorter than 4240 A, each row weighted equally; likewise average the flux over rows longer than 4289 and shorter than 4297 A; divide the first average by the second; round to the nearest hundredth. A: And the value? 1.10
